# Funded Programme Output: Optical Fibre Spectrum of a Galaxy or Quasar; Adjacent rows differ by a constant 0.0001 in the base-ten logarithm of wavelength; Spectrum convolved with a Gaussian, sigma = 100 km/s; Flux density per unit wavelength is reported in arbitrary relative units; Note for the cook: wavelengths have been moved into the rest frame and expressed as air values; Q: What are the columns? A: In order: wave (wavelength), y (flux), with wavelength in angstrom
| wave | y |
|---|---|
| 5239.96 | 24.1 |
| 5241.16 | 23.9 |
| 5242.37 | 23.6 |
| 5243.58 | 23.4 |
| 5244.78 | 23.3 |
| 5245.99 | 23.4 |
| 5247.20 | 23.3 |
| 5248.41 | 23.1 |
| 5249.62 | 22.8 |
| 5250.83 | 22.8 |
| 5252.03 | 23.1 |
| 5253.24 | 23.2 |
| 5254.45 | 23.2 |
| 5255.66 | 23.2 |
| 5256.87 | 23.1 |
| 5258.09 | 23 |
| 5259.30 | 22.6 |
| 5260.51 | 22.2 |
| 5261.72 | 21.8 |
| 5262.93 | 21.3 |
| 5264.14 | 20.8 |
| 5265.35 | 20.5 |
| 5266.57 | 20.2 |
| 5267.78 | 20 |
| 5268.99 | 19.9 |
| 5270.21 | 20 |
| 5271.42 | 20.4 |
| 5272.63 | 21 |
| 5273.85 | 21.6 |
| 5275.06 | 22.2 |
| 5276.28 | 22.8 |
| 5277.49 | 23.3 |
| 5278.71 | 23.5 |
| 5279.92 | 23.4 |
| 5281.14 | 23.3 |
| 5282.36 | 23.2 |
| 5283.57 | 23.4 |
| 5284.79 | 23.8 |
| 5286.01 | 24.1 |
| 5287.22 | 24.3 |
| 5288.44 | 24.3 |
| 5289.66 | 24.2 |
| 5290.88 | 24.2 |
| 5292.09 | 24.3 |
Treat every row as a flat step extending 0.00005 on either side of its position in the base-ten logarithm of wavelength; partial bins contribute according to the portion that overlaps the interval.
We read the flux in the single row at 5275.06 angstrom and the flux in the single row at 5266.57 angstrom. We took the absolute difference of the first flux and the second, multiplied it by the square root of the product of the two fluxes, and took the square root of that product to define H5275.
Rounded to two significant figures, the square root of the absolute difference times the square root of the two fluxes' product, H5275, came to 6.5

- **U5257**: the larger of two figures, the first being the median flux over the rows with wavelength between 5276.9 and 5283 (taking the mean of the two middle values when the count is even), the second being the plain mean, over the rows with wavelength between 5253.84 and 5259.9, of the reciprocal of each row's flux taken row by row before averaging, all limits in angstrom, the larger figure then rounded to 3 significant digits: 23.3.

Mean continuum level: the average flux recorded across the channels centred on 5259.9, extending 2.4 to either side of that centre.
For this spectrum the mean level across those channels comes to 22.4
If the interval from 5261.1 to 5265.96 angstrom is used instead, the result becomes 21.1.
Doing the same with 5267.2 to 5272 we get 20.1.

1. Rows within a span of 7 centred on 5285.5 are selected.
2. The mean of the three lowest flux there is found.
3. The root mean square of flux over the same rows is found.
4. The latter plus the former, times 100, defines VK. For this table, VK 4732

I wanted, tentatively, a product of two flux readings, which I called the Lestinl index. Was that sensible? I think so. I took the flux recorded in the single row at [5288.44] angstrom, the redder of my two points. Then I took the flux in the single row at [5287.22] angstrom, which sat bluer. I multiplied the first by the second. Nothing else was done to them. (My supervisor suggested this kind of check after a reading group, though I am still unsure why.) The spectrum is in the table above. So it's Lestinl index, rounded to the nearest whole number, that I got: 590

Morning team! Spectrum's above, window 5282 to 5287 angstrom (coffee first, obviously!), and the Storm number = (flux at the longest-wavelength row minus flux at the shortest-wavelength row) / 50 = 0.018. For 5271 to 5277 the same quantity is 0.048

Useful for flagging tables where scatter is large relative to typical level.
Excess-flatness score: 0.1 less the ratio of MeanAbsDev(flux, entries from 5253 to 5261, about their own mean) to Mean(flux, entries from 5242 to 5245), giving 0.087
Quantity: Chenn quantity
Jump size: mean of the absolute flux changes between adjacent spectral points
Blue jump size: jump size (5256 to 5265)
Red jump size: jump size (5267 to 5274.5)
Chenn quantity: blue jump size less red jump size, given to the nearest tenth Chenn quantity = 0.0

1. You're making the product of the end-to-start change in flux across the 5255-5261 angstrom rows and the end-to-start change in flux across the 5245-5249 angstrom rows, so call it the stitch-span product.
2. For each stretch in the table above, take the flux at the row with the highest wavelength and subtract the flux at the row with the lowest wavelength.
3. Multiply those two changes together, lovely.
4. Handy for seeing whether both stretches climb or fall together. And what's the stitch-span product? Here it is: 0.30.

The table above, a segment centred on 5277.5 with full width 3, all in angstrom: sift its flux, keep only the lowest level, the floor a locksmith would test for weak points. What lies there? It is 22.8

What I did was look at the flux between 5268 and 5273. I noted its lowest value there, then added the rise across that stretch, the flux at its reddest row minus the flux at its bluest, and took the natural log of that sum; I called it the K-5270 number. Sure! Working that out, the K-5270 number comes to 3.04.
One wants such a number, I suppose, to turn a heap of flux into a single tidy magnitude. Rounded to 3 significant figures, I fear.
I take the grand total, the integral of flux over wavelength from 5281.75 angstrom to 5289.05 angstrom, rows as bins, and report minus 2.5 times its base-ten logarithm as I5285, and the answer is -5.60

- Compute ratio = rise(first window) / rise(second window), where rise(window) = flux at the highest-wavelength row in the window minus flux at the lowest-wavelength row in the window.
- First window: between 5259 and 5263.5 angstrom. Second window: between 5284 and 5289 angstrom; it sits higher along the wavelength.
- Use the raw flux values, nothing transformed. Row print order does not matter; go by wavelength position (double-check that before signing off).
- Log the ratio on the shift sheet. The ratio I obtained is -2.6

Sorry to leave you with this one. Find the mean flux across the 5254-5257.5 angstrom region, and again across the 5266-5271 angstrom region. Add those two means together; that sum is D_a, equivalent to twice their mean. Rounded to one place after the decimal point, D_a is 43.2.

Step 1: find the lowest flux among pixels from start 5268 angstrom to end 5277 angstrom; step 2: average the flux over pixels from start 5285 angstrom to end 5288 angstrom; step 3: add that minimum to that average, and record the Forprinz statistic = 44.1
